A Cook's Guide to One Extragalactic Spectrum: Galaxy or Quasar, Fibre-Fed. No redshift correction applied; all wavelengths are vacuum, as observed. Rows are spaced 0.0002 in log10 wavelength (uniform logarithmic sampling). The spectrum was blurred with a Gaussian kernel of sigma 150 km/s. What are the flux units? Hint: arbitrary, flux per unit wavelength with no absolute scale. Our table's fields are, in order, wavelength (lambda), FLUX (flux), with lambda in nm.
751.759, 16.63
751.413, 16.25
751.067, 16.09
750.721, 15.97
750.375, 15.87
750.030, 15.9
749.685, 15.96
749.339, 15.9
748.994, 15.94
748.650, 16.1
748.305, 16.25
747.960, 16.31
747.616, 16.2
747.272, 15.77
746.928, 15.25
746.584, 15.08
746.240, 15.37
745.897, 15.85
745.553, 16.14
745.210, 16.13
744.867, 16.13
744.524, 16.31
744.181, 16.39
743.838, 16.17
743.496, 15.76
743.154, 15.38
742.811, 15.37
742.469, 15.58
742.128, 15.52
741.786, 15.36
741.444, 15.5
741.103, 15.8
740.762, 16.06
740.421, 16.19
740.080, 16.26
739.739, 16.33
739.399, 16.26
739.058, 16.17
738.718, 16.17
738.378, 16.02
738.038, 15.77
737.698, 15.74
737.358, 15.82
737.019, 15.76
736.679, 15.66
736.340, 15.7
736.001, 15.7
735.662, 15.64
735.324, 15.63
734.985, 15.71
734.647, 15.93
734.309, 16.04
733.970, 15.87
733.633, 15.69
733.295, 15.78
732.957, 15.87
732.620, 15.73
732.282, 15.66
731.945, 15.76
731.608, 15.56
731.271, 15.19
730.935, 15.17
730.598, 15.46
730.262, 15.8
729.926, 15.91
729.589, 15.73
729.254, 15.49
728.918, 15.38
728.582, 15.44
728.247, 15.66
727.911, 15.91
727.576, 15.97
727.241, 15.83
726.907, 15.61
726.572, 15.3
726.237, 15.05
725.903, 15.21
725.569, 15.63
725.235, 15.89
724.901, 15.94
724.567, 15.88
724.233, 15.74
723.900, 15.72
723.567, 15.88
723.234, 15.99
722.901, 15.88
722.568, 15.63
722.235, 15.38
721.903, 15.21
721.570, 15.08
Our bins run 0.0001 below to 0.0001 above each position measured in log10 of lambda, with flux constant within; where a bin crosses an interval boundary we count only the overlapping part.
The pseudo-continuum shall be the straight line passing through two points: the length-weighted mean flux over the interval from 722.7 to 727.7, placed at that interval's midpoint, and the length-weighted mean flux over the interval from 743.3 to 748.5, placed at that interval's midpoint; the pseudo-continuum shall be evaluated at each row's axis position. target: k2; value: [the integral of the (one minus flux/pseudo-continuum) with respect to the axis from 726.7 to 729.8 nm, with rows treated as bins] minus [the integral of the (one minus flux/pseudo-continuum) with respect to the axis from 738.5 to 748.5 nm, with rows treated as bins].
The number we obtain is 0.01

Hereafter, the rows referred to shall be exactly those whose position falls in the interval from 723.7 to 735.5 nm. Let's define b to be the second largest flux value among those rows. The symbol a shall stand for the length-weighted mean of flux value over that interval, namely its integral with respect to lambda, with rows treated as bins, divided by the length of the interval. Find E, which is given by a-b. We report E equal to -0.31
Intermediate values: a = 15.7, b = 15.97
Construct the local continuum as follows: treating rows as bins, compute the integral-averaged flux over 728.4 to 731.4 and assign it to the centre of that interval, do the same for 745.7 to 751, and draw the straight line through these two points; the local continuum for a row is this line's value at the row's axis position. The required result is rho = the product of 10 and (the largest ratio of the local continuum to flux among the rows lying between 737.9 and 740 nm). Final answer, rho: 9.9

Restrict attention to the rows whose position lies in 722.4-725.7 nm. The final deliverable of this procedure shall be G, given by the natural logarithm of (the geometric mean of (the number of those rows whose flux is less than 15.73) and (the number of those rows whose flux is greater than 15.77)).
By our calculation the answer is 1.45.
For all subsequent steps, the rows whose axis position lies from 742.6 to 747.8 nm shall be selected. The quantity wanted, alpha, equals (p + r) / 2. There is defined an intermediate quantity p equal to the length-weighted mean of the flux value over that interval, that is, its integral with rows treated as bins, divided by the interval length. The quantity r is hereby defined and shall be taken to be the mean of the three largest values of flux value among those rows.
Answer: 16.1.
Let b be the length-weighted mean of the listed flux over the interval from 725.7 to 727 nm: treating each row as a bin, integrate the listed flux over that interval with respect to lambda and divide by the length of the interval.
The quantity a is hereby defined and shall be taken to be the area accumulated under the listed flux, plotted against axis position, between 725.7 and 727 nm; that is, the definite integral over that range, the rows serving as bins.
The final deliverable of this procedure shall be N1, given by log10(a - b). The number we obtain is 0.66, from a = 20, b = 15.28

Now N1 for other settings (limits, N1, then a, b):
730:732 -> 1.19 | 31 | 15.50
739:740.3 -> 0.69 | 21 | 16.26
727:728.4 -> 0.80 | 22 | 15.83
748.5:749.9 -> 0.81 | 22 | 15.97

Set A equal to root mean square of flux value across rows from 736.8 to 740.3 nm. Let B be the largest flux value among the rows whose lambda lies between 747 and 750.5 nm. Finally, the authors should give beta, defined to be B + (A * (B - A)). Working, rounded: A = 16.0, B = 16.31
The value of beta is 21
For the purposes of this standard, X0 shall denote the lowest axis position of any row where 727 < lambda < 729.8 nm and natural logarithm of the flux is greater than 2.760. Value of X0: 727.241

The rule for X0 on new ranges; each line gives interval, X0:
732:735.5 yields 732.957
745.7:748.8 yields 745.897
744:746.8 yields 744.181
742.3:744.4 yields 743.838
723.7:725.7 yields 724.567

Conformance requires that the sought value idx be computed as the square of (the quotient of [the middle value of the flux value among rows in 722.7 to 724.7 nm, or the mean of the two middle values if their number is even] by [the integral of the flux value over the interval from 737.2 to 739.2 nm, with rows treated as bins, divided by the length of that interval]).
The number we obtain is 0.99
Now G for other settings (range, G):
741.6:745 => 1.50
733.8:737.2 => 1.45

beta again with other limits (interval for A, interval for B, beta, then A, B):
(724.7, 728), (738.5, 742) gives 27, 15.6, 16.33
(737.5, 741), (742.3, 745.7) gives 21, 16.1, 16.39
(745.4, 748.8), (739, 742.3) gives 24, 15.8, 16.33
